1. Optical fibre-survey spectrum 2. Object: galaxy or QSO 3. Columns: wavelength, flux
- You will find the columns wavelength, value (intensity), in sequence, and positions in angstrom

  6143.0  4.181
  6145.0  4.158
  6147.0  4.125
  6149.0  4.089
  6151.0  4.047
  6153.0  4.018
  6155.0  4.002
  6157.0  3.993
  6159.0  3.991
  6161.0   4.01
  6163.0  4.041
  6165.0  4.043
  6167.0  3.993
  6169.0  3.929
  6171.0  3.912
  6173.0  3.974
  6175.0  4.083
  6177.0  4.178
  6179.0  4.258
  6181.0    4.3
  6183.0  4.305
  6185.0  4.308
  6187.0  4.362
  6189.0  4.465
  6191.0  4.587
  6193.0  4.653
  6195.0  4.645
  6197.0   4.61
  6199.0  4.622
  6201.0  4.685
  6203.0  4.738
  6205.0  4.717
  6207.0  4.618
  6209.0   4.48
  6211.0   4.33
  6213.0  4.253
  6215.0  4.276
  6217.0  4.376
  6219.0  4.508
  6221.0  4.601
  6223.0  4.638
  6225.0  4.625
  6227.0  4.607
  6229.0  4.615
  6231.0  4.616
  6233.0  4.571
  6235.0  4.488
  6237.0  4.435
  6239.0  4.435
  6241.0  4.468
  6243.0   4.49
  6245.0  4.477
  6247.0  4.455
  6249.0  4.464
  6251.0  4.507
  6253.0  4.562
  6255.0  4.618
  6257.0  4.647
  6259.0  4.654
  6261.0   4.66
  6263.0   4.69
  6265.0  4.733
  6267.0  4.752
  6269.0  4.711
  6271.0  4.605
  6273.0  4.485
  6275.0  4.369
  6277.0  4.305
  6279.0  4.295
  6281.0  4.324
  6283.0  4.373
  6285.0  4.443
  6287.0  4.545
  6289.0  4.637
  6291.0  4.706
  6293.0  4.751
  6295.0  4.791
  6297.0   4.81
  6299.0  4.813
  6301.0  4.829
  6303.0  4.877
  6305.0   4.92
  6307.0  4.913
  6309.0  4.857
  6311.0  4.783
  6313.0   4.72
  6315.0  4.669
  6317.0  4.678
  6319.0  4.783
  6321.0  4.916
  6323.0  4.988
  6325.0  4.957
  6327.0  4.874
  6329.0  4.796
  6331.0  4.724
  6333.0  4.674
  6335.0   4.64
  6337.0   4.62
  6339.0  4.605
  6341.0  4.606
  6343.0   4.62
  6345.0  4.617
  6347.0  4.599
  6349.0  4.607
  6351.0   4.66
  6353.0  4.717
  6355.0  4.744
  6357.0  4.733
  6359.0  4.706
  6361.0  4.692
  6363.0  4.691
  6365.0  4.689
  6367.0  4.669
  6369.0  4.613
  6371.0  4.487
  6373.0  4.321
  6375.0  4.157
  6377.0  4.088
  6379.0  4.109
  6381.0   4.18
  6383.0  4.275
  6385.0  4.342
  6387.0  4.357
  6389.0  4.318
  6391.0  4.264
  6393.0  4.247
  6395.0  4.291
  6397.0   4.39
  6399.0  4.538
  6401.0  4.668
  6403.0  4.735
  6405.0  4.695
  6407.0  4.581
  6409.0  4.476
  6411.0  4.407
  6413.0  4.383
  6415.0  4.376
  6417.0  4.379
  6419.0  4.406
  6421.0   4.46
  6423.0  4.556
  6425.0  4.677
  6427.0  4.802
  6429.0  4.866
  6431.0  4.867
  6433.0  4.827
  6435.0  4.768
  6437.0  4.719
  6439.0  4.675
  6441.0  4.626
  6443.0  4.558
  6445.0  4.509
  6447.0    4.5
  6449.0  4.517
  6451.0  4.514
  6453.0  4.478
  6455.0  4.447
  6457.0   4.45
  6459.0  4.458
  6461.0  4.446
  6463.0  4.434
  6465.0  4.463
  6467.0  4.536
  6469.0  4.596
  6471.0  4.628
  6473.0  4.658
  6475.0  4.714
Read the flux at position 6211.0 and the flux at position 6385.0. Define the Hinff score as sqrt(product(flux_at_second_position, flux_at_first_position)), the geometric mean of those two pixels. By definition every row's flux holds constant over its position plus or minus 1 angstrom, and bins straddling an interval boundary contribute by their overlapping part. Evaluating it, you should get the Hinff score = 4.3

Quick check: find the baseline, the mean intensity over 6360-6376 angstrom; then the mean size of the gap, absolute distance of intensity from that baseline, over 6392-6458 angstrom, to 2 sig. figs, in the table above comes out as 0.14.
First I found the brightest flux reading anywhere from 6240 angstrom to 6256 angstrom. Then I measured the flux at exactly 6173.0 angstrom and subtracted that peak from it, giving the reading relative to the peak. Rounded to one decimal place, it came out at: -0.6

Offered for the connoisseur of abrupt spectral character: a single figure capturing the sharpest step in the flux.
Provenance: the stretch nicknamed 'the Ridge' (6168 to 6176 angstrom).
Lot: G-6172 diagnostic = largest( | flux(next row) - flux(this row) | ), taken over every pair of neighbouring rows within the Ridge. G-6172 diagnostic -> 0.11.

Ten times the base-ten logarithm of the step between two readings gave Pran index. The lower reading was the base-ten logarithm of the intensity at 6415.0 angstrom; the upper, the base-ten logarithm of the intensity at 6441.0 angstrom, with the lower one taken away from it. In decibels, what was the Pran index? -16.2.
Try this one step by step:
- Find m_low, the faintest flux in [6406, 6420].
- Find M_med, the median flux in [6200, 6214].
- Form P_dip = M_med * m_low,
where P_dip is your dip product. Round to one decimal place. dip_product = 20.2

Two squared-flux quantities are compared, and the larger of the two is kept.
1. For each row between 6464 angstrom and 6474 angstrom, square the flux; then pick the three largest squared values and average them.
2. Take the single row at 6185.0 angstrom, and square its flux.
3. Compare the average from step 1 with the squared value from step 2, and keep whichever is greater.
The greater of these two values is 21.4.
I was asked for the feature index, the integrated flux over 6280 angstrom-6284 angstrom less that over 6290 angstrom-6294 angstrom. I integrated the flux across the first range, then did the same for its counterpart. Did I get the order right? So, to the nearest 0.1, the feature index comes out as -1.5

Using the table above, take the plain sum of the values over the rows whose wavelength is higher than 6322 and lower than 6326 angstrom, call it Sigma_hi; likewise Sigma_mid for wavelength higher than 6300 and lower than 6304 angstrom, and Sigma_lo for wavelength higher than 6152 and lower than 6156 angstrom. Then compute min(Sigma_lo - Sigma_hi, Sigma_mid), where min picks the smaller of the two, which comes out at -1.9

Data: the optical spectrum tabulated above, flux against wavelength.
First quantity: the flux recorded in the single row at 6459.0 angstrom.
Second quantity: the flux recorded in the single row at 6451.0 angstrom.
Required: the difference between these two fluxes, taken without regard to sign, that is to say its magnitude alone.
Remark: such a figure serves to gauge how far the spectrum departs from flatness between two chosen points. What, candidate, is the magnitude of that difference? 0.056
